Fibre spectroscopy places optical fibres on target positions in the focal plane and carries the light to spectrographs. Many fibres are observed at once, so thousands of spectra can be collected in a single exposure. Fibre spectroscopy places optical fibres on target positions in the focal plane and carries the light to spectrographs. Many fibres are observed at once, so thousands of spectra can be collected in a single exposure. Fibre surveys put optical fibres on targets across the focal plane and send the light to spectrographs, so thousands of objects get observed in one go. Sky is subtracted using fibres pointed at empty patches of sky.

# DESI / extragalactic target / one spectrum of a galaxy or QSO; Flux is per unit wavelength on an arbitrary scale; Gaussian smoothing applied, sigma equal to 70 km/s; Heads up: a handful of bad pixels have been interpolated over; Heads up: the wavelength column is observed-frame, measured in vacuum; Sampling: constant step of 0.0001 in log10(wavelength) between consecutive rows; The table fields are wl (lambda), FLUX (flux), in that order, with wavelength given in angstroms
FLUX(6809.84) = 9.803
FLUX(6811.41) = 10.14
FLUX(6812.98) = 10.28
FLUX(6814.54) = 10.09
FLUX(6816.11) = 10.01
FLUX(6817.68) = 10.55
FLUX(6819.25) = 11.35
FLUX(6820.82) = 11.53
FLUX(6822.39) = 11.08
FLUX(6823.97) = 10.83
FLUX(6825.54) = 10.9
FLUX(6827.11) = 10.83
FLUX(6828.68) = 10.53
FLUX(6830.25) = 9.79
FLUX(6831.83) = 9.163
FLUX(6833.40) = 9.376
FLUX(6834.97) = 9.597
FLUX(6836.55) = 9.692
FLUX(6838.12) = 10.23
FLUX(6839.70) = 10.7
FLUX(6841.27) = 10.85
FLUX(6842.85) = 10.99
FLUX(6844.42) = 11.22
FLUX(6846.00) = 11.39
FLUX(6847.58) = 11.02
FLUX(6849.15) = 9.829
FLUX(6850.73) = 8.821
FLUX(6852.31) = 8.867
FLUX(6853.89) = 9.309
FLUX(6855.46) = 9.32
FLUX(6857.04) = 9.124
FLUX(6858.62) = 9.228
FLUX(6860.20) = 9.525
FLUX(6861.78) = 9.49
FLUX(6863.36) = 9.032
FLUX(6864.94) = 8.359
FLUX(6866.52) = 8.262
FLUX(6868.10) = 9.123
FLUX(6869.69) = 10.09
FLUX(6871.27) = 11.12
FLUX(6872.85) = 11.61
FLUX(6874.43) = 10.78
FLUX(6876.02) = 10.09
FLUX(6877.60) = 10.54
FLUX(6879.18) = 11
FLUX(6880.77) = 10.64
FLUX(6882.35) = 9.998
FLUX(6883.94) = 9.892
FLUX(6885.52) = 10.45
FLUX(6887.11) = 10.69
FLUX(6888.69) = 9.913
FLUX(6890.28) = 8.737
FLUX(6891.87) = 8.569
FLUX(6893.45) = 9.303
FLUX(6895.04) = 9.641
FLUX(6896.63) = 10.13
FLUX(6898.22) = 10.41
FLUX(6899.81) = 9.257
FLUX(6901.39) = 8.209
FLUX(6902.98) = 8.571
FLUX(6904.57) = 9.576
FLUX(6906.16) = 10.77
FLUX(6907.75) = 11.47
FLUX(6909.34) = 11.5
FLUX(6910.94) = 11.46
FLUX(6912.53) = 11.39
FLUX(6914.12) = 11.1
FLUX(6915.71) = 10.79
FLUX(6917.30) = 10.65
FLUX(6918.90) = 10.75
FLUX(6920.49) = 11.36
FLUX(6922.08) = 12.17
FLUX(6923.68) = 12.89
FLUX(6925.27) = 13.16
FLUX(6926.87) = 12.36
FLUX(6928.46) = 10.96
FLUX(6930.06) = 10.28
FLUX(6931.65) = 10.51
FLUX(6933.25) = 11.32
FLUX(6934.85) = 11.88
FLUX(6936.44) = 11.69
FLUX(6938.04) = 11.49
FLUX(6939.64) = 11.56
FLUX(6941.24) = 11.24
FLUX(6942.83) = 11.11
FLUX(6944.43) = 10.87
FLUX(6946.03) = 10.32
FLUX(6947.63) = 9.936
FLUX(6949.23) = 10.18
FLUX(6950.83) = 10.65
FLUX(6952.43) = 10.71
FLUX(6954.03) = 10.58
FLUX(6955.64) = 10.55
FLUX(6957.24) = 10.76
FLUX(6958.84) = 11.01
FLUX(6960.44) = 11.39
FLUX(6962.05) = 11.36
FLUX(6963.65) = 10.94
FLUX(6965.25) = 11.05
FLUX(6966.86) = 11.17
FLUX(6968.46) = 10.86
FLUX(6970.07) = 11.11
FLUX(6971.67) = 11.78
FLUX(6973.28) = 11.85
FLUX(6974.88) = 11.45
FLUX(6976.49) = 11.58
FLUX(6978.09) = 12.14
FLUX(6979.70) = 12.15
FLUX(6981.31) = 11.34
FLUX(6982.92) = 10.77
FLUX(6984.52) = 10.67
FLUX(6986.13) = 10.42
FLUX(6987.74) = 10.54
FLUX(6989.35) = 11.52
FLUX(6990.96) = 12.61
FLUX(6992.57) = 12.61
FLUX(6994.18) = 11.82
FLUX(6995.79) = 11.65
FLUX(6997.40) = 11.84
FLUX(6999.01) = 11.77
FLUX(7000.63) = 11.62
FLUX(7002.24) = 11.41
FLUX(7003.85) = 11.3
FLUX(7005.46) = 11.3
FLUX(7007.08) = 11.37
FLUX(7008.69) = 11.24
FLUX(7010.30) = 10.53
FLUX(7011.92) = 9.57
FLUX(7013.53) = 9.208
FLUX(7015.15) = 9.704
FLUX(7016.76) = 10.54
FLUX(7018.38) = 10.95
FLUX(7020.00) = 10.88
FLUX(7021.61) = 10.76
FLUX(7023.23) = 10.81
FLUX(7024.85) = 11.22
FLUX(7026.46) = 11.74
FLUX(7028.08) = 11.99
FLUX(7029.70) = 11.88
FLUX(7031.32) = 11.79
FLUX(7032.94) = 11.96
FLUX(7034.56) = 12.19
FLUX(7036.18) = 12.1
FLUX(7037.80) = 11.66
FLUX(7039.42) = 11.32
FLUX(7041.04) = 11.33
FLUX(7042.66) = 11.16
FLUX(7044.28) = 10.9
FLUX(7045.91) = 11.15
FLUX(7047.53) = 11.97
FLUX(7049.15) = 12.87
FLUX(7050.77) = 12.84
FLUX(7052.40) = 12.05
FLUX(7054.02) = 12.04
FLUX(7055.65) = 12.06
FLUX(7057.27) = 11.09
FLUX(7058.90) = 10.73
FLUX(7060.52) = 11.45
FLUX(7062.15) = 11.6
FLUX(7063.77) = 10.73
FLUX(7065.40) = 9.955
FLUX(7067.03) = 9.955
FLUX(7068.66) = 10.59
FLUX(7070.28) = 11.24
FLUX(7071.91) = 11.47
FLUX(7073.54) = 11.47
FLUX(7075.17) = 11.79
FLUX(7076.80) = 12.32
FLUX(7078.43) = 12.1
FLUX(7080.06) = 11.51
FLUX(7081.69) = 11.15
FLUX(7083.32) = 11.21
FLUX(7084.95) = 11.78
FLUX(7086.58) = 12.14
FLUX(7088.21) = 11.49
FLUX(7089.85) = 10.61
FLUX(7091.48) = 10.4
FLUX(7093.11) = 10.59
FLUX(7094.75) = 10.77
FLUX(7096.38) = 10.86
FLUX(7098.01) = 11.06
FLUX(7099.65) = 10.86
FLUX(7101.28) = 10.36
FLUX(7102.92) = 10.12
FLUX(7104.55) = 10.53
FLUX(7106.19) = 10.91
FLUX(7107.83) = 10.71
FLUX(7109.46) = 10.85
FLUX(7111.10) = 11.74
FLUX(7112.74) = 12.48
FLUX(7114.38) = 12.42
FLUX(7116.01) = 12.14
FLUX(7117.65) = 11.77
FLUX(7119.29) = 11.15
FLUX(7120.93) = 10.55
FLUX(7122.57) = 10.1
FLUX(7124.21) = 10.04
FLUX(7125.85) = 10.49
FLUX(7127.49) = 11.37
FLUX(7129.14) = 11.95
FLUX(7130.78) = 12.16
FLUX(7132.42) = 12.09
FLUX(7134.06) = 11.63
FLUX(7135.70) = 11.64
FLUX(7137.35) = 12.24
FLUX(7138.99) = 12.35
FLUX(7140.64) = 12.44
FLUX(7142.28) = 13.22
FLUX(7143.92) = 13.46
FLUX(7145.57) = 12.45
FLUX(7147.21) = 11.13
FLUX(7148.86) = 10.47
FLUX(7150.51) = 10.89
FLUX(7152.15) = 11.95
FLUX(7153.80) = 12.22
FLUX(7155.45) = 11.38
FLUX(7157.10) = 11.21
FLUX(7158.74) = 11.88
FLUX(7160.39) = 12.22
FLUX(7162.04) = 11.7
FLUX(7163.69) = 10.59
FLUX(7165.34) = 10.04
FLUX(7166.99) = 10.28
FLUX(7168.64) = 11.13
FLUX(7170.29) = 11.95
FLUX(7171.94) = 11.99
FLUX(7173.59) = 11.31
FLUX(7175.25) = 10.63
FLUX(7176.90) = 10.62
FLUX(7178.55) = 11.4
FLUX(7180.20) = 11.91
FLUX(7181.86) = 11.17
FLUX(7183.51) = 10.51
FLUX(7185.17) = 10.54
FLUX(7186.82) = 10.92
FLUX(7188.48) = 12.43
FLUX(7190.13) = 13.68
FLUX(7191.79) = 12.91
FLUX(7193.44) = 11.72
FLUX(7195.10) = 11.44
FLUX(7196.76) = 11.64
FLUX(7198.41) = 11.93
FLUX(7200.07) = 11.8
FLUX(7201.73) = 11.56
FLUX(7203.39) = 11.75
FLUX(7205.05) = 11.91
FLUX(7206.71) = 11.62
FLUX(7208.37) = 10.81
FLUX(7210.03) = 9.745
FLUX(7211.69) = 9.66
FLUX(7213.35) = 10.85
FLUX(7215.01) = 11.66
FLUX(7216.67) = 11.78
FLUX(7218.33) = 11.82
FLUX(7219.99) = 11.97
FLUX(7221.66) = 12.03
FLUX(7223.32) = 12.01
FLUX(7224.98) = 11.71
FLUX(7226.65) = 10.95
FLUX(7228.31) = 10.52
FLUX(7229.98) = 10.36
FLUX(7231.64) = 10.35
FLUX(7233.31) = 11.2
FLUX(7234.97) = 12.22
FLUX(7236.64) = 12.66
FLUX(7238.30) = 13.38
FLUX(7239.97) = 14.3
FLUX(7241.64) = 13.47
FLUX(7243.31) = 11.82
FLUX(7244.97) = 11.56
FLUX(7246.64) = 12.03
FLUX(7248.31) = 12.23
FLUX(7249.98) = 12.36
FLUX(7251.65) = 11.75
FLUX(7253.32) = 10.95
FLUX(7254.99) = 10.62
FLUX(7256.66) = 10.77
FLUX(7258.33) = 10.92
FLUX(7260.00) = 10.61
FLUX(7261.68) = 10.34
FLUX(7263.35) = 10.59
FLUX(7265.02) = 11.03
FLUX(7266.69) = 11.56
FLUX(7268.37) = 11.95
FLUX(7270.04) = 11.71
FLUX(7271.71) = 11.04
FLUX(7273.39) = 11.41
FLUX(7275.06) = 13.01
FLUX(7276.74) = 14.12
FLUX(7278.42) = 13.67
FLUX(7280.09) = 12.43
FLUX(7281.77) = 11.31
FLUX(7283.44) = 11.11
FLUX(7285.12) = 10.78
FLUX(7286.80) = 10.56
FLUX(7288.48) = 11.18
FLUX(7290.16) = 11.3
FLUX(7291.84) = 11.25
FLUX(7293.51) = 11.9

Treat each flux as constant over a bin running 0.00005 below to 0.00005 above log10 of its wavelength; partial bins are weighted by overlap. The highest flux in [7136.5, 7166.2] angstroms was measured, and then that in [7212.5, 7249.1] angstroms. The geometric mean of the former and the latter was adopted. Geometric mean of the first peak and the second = 13.9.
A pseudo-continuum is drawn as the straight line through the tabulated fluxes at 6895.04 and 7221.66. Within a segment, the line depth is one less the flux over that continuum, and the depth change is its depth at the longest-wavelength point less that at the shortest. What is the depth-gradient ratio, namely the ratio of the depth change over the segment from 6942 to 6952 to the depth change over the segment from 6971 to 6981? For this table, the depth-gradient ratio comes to -1.8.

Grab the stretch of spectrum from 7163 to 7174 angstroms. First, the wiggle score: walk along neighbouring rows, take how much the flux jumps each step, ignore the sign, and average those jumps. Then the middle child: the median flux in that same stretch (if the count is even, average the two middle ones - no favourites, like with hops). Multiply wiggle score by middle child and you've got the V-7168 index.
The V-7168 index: 5.9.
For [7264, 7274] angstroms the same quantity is 5.1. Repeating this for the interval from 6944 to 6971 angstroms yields 2.7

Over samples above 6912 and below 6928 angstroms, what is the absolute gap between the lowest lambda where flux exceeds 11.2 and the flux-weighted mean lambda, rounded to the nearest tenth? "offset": 7.4 angstroms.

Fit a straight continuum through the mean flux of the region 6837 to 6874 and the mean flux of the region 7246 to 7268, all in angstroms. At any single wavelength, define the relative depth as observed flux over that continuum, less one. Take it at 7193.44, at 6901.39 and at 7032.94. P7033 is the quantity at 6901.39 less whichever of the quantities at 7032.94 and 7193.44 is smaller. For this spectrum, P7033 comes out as -0.25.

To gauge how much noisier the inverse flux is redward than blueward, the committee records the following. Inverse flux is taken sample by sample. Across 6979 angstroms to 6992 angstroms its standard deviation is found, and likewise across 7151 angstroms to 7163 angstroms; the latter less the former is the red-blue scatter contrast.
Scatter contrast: -0.003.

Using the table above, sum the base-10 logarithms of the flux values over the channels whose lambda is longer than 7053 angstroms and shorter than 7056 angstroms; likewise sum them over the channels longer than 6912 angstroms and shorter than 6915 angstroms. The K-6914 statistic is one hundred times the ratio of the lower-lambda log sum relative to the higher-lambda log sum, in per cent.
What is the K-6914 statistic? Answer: 97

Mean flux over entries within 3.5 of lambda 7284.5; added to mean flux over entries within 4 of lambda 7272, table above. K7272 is 22.8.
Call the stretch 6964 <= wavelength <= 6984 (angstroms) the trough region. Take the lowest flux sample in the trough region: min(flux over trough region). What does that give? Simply 10.77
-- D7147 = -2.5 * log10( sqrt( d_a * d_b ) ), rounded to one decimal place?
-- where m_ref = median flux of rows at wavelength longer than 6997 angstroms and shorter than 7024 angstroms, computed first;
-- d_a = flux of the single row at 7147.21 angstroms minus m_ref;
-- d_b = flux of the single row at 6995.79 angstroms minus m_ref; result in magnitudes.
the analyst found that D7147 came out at 1.1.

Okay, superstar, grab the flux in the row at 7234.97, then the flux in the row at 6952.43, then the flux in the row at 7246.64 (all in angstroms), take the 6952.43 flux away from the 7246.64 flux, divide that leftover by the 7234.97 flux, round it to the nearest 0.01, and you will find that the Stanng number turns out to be 0.11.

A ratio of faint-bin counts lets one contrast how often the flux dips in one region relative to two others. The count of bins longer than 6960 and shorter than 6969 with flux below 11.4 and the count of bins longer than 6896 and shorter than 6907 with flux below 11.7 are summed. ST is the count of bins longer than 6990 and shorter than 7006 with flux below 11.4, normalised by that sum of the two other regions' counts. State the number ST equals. 0.15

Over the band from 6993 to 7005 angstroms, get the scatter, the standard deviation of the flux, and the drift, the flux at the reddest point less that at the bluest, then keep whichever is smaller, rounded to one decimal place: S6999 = -0.5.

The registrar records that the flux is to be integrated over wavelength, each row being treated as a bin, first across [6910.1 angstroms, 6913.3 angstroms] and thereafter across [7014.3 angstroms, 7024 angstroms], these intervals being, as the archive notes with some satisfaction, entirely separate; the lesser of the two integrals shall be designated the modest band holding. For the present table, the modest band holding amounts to 36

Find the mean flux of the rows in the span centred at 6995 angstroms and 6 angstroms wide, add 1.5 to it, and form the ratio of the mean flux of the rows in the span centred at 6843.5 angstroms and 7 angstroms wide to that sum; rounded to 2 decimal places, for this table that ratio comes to 0.82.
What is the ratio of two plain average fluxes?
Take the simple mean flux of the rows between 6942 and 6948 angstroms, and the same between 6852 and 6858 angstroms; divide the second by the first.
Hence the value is 0.87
